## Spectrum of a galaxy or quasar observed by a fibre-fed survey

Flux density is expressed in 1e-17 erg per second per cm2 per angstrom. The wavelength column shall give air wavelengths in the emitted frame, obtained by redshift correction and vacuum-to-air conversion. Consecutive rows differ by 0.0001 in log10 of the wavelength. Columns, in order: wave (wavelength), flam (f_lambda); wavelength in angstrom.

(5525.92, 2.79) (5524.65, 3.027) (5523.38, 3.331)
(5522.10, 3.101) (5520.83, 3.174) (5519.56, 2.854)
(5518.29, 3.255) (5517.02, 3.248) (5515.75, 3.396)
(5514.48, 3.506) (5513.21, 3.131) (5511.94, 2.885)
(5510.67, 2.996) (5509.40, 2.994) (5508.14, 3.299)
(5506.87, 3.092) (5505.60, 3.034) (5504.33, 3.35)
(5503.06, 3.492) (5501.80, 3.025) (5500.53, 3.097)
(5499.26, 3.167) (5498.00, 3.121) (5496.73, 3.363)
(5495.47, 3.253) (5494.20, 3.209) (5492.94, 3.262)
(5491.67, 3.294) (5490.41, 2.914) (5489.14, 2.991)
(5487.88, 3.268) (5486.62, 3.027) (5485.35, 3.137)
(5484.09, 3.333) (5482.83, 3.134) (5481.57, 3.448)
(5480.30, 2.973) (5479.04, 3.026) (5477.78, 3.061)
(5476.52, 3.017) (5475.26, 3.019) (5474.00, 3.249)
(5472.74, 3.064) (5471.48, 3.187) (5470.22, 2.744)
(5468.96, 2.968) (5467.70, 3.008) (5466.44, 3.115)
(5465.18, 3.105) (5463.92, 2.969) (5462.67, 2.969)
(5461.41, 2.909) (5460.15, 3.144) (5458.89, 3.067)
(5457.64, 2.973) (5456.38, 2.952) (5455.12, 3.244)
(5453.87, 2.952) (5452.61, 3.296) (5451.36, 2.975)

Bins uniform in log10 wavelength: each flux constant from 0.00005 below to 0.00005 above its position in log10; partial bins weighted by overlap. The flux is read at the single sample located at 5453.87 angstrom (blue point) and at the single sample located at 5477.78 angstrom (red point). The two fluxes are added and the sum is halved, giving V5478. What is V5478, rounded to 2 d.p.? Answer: 3.01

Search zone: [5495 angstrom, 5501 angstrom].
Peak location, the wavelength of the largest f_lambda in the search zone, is 5496.73 angstrom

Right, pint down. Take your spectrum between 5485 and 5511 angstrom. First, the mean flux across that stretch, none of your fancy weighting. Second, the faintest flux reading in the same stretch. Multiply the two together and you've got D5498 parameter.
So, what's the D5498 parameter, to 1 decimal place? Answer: 9.2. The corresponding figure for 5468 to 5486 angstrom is 8.5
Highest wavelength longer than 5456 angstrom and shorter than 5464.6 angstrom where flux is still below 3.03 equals 5463.92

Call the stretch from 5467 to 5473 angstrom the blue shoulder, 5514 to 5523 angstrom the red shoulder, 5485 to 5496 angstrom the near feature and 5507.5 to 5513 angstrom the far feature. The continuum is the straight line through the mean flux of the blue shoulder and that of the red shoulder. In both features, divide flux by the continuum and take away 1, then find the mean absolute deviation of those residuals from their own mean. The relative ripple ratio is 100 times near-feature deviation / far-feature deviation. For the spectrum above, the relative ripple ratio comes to 86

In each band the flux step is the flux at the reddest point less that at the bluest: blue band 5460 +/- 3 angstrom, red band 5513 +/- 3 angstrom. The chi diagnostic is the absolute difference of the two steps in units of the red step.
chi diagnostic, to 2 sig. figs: 1.0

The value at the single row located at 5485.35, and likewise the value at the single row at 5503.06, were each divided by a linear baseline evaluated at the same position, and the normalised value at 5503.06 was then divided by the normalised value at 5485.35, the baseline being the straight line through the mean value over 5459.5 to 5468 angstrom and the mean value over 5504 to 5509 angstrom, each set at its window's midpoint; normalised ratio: 1.09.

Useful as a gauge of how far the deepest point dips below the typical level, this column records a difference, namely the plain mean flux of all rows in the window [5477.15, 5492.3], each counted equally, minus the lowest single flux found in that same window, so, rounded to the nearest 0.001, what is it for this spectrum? 0.220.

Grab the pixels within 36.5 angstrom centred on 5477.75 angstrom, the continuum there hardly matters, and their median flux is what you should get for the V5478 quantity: 3.06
